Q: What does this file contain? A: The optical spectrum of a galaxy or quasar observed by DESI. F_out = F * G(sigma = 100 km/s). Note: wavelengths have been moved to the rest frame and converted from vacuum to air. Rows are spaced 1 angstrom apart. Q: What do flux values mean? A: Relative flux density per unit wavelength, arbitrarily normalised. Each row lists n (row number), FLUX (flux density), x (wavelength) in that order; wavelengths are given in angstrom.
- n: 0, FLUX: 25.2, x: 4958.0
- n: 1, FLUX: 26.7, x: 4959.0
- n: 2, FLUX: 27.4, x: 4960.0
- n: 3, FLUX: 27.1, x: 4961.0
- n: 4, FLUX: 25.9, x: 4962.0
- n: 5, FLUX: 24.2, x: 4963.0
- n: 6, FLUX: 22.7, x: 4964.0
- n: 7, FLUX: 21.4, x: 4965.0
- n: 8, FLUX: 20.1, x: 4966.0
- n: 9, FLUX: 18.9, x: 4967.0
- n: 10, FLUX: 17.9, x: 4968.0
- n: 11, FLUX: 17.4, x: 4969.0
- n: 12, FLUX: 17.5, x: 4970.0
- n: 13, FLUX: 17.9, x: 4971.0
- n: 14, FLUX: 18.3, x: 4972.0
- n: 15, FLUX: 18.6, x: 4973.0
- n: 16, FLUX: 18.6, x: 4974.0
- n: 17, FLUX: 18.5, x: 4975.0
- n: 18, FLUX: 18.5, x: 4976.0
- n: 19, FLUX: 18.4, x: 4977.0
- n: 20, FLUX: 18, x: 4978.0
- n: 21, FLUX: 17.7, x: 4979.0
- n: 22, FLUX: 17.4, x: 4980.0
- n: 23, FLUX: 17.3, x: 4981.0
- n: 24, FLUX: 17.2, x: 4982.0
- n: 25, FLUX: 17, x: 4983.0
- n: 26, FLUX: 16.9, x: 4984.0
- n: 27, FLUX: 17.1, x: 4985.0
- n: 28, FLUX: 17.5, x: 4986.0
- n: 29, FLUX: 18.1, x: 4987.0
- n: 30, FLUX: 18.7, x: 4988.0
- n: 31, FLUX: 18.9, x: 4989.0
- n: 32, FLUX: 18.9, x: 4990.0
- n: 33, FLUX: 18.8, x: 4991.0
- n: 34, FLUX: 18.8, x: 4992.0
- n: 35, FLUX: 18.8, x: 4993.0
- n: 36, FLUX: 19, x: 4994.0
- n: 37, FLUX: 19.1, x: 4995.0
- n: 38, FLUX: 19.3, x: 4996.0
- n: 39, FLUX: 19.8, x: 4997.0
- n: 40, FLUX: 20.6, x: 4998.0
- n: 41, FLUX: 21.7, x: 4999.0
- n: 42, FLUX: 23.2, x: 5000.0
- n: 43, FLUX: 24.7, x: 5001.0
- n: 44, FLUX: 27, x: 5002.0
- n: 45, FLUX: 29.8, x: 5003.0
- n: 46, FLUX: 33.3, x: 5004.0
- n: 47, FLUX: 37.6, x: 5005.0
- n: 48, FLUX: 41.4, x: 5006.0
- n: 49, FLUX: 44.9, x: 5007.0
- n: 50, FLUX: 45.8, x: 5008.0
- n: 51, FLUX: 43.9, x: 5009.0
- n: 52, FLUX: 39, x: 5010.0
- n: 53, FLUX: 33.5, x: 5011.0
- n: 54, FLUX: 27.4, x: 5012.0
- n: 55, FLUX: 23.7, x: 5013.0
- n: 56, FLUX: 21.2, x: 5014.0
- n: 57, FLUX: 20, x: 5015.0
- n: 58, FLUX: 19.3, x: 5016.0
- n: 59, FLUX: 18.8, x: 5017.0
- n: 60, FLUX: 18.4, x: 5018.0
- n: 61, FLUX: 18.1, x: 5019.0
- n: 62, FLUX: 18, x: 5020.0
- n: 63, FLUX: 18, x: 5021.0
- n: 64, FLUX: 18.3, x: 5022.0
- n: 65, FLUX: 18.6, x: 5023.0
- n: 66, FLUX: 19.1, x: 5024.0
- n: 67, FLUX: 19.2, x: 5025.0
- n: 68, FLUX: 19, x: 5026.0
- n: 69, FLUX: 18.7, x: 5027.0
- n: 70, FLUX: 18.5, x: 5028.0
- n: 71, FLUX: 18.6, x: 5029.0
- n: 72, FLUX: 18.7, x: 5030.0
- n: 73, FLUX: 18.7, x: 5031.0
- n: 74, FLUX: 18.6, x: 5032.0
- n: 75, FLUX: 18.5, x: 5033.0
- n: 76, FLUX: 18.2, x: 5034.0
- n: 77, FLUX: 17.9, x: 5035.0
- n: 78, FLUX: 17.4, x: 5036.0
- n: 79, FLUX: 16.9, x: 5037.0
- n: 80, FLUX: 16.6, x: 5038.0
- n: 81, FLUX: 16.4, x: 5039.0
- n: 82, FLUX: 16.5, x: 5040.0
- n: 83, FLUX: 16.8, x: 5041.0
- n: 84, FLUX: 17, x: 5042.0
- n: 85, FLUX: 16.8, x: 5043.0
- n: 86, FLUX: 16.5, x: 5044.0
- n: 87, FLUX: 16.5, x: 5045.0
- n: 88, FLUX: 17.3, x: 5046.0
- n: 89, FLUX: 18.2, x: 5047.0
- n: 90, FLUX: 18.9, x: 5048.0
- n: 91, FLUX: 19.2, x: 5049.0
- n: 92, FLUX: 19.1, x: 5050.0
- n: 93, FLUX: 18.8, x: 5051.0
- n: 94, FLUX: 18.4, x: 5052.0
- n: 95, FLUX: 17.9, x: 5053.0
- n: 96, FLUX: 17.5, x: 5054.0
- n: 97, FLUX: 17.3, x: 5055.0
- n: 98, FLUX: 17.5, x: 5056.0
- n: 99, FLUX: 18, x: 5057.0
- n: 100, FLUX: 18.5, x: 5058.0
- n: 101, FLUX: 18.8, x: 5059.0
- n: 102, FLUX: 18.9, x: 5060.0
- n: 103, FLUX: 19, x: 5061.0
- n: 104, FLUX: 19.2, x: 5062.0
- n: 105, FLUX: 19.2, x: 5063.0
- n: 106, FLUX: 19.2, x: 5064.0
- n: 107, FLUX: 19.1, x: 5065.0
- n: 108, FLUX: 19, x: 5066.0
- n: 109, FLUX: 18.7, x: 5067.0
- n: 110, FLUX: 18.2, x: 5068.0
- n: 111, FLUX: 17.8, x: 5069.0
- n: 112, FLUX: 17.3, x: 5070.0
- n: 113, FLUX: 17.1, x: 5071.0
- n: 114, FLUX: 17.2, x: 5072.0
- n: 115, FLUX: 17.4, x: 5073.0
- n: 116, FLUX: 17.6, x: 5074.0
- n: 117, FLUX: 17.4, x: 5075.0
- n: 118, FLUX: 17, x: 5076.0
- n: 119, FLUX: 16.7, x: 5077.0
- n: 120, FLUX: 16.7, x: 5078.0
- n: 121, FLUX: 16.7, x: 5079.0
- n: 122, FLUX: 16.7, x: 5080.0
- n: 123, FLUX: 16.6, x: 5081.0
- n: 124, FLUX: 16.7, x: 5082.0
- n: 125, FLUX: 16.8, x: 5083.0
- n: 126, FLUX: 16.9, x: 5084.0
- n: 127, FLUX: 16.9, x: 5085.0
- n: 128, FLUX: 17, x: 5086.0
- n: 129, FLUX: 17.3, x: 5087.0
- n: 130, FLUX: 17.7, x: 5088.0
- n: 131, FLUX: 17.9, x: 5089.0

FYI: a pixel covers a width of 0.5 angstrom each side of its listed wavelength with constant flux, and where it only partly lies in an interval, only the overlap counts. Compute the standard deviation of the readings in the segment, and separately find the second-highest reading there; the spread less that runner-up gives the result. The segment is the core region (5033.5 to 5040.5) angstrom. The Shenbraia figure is -17.2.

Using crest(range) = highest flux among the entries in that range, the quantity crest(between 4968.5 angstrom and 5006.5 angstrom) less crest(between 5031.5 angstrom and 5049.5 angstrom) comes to 22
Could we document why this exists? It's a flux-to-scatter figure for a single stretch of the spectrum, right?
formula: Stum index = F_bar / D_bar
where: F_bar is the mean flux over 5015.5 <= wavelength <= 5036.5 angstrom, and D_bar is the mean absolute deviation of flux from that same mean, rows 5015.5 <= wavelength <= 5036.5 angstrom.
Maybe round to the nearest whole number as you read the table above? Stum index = 52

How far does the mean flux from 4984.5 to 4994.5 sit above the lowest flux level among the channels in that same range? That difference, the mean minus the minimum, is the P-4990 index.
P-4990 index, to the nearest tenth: 1.4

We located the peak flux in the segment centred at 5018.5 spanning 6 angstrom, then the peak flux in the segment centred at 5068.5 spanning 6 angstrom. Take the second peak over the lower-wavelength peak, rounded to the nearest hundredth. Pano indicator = 0.98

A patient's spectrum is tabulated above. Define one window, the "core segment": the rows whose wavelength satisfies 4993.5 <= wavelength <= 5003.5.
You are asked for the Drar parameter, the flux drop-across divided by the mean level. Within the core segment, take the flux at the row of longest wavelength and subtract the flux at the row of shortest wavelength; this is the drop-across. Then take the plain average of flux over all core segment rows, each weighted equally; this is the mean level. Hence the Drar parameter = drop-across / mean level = 0.48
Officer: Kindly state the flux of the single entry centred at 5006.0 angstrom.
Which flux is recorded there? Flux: 41.4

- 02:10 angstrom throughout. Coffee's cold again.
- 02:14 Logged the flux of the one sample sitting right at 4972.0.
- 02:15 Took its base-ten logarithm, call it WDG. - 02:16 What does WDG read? 1.26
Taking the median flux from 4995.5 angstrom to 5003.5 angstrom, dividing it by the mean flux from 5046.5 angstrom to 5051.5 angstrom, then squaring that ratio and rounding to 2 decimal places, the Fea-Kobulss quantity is 1.42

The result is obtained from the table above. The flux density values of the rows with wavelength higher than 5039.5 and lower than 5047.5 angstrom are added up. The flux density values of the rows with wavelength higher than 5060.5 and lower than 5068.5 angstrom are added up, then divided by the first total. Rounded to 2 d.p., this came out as 1.12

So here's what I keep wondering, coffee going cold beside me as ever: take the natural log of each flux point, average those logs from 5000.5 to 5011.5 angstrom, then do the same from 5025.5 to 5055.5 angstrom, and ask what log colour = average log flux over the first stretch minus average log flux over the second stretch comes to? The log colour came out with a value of 0.70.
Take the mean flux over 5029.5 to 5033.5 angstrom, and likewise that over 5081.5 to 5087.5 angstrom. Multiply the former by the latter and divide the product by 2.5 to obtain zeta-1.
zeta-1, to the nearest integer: 126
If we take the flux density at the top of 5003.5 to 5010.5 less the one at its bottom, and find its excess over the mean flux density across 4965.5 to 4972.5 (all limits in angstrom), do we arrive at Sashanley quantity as -13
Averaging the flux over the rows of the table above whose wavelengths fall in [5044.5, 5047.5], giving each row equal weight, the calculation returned 17.3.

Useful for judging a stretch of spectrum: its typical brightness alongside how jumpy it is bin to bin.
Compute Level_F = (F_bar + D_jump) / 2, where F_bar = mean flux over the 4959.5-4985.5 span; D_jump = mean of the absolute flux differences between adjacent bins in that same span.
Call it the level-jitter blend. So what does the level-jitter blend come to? 10.0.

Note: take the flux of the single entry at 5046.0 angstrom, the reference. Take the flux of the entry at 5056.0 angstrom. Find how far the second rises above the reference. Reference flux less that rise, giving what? 17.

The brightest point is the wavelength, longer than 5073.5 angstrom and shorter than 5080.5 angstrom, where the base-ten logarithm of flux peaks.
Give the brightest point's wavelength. 5074.0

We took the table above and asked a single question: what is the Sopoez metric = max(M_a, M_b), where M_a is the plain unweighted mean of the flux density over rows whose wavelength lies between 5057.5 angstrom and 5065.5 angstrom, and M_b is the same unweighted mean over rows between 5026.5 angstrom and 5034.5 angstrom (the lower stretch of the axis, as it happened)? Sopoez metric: 19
